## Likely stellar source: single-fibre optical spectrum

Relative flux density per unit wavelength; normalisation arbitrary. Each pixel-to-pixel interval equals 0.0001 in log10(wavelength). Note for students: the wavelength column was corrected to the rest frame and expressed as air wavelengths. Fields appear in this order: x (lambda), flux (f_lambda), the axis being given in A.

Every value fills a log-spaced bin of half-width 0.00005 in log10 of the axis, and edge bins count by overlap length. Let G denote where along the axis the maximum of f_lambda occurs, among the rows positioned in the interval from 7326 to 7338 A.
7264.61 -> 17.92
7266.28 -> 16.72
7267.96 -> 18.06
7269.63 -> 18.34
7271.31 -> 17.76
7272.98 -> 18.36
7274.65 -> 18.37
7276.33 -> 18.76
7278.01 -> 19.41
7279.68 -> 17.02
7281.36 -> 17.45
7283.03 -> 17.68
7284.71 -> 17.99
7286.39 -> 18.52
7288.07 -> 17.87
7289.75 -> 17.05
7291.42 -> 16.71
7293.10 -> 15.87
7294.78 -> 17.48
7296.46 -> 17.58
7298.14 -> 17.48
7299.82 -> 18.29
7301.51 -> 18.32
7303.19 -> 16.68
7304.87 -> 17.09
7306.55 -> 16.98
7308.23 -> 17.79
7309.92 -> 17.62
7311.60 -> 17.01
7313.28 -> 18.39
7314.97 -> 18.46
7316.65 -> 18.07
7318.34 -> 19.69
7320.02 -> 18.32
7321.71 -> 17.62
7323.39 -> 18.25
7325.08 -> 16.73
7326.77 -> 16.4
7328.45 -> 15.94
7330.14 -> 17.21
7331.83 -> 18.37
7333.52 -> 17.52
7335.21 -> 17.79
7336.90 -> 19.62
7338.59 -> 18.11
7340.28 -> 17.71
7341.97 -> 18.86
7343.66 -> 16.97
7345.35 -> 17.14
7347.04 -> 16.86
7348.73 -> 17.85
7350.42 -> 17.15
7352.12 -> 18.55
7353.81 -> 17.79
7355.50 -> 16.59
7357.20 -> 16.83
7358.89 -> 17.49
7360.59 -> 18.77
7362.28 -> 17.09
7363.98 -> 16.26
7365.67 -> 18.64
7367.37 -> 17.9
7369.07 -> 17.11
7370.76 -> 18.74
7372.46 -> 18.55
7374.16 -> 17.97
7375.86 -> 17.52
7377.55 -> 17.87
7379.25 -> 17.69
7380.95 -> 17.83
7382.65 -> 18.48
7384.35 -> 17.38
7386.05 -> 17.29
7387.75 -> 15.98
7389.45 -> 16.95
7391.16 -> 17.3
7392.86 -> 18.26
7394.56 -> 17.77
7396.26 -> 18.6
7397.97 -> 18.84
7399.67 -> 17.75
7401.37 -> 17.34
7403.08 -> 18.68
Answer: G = 7336.90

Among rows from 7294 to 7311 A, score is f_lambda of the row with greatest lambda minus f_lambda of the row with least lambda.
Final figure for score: 0.1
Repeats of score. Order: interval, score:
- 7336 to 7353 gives -1.1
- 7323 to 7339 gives -0.1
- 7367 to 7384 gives 0.6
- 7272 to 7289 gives -0.5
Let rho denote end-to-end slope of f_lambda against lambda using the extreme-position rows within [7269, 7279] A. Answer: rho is 0.13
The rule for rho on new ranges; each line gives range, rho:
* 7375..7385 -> -0.02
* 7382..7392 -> -0.14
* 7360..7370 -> -0.20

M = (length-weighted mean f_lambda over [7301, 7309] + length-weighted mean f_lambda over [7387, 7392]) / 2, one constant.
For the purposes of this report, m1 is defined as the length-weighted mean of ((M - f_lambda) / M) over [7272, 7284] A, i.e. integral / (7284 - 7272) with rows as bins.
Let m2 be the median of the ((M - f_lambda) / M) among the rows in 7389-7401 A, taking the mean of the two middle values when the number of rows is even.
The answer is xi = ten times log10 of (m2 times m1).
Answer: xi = -25.6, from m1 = -0.065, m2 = -0.043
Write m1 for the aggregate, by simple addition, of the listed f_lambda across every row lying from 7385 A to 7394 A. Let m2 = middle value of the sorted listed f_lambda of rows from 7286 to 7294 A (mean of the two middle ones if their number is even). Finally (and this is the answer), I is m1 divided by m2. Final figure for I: 5.03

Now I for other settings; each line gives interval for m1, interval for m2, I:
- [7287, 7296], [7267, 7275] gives 4.63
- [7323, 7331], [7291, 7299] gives 4.84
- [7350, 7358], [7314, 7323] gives 4.74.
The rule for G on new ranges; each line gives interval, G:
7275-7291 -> 7278.01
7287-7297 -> 7288.07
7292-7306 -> 7301.51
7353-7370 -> 7360.59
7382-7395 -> 7382.65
